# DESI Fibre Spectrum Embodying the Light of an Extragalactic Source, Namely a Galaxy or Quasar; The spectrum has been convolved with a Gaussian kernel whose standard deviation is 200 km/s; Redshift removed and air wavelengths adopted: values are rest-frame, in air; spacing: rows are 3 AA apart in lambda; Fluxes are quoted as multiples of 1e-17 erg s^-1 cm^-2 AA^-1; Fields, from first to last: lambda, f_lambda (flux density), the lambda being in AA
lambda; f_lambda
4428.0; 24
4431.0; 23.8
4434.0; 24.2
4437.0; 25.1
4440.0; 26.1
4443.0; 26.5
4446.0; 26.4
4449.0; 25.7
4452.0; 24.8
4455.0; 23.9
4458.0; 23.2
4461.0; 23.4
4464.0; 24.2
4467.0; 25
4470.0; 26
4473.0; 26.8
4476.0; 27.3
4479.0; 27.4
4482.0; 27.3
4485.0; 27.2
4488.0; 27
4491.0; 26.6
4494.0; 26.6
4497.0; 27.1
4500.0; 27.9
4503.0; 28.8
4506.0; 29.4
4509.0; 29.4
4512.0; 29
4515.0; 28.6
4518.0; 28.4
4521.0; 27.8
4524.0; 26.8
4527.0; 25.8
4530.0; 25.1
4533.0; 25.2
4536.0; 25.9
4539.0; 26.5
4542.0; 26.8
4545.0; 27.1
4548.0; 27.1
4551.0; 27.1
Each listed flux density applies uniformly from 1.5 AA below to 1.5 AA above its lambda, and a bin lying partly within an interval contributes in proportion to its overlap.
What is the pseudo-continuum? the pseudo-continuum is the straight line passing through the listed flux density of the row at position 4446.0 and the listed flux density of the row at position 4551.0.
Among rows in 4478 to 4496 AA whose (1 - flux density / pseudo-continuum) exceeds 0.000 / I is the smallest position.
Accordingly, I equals 4491.0 AA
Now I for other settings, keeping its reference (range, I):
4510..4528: 4524.0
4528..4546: 4530.0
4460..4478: 4461.0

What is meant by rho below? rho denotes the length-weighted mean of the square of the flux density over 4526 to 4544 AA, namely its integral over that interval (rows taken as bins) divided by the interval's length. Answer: 672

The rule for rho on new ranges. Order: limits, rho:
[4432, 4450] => 657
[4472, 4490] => 738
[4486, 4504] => 745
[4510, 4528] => 776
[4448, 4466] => 585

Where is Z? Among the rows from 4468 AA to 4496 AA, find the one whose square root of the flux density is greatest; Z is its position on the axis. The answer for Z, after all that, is 4479.0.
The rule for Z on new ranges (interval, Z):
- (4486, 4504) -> 4503.0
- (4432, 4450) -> 4443.0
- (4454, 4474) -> 4473.0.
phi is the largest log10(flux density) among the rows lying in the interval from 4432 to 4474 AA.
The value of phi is 1.43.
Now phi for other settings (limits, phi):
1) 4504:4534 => 1.47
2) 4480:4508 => 1.47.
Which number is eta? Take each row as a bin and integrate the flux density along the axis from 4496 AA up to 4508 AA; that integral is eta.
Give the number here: 341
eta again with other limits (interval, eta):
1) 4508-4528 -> 560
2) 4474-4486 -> 327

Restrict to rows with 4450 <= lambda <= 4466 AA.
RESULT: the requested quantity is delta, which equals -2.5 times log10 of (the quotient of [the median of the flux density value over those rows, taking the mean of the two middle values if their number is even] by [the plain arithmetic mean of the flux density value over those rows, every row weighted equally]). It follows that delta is 0.000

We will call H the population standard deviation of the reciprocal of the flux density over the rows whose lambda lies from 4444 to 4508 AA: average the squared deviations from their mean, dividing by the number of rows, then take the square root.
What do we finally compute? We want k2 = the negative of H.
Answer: -0.0024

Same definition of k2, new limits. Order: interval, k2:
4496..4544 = -0.0019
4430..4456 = -0.0016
